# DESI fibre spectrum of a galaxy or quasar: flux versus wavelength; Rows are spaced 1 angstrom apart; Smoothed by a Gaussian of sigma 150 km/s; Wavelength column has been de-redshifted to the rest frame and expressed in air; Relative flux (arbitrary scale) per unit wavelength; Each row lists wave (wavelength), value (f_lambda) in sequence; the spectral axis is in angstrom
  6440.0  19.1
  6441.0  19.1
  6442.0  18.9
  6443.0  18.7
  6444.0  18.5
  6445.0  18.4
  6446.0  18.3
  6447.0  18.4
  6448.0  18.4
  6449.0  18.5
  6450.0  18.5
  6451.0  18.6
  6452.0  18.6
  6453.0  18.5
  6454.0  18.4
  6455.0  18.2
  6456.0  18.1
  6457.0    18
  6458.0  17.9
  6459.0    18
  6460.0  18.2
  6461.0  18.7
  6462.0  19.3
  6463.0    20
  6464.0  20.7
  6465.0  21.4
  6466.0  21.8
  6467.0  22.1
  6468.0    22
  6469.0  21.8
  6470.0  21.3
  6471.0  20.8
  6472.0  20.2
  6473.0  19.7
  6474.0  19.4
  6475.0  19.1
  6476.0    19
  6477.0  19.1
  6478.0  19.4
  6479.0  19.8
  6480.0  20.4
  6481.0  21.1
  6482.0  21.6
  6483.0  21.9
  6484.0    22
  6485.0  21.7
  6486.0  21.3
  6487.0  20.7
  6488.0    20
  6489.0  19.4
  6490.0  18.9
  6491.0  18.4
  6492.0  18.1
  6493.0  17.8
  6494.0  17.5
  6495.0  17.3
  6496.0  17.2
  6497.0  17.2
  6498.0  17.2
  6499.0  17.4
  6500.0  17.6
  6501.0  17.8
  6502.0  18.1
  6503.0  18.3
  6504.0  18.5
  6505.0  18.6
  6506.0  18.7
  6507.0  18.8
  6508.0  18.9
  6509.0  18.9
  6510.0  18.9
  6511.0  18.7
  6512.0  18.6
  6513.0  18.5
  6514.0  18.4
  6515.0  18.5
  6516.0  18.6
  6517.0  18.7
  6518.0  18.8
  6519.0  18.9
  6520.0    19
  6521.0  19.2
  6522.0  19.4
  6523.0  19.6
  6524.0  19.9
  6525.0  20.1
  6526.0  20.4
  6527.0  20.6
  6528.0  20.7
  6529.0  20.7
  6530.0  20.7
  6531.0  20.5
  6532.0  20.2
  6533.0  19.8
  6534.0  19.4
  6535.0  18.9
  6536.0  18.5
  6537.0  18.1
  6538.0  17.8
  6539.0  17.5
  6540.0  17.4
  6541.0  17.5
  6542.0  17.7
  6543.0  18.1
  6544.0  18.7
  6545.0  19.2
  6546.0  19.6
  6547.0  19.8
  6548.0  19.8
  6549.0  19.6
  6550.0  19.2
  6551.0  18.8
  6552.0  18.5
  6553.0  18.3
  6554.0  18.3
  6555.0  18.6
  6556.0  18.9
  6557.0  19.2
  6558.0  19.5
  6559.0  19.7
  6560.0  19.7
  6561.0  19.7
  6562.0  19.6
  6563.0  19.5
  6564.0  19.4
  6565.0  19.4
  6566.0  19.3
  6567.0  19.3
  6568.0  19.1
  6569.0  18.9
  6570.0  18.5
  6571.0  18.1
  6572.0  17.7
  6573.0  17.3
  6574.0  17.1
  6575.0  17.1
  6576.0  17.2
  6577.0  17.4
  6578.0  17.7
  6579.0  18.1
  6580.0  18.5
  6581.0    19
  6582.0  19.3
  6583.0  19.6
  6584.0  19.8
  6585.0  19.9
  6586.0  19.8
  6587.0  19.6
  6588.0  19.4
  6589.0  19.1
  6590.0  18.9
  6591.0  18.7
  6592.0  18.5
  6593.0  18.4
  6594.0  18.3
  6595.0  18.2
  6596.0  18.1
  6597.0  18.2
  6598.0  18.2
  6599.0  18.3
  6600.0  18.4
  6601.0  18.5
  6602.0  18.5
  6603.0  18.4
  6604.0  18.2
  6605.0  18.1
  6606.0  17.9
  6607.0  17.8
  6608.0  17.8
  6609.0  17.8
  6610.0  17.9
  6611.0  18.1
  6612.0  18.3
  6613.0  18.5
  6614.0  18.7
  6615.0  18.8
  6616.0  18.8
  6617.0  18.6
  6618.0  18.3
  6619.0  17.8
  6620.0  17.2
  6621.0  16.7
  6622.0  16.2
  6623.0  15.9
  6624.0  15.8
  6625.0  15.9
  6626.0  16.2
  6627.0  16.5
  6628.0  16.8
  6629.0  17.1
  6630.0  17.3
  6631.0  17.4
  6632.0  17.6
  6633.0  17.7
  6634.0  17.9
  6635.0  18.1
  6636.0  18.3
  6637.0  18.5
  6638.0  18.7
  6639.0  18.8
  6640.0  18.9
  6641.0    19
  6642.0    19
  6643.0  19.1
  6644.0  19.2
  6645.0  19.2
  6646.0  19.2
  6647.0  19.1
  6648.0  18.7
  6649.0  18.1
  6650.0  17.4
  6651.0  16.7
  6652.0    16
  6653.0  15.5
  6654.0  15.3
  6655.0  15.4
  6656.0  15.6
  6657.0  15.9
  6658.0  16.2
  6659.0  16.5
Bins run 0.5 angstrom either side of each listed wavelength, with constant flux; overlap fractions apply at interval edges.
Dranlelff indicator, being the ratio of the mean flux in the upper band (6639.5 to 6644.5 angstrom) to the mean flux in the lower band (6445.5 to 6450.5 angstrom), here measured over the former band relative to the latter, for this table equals 1.03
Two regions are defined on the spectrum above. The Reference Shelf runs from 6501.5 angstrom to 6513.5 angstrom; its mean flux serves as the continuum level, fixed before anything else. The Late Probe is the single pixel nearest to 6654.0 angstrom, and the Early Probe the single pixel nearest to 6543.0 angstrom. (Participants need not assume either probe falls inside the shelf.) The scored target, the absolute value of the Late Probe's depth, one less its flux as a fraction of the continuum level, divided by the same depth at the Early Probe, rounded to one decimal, 6.3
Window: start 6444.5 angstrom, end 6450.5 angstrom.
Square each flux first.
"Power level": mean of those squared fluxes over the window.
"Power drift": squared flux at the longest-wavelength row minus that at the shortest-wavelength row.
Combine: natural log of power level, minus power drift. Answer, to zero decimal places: 2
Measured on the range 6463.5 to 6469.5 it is -41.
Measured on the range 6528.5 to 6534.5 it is 58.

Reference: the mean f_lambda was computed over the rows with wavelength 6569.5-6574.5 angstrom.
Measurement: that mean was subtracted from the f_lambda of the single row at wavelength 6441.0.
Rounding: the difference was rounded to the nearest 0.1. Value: 1.4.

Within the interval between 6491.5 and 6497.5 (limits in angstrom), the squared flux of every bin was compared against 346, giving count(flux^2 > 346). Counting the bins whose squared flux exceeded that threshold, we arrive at 0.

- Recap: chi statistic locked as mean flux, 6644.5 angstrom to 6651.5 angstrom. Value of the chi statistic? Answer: 18.3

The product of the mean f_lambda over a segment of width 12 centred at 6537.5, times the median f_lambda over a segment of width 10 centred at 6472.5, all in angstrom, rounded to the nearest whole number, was 367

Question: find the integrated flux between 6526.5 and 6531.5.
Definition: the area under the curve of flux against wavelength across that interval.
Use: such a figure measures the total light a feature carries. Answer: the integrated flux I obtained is 103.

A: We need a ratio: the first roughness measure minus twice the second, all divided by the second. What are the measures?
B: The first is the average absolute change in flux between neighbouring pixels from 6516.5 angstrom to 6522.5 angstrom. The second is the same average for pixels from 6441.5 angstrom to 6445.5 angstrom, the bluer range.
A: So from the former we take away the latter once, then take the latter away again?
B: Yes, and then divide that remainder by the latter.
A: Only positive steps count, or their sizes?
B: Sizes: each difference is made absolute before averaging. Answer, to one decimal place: -1.2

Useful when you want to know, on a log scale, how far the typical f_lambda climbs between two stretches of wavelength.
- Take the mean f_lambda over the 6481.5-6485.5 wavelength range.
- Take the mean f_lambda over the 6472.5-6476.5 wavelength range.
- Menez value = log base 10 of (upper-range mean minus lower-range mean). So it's 0.4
